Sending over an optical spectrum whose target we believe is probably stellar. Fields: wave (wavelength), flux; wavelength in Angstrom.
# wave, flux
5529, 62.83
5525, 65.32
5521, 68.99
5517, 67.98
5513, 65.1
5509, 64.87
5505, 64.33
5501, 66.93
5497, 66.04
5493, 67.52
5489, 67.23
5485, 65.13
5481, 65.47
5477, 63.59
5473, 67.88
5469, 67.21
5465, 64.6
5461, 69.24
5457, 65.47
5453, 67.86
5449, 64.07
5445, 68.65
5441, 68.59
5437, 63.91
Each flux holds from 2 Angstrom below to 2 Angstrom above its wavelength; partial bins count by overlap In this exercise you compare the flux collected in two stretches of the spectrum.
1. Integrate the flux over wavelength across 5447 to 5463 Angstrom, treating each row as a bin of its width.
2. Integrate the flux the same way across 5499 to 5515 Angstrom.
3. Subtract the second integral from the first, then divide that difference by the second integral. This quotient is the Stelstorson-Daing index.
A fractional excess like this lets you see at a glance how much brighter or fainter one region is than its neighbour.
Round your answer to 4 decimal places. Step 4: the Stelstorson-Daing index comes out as 0.0207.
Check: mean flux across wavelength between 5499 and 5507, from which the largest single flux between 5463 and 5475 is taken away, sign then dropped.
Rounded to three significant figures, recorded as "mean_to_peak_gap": 2.25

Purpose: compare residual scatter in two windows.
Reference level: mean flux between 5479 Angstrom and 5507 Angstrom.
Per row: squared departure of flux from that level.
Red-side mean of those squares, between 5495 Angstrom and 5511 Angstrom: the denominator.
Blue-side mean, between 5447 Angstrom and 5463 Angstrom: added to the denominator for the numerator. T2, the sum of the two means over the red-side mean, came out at 4.3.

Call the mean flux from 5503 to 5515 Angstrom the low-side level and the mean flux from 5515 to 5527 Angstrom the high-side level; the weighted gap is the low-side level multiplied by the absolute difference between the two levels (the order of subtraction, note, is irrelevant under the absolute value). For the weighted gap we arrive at 172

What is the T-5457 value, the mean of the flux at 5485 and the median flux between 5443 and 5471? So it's 66.2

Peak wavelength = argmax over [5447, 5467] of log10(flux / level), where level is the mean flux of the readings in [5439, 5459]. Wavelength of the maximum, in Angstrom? 5461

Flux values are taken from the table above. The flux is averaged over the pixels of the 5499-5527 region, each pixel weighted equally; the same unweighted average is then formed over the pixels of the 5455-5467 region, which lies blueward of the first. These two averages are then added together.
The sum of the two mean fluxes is 133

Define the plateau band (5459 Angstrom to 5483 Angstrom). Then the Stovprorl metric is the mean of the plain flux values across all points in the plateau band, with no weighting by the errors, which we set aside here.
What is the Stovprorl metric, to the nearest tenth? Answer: 66.3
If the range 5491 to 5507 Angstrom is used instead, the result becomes 66.2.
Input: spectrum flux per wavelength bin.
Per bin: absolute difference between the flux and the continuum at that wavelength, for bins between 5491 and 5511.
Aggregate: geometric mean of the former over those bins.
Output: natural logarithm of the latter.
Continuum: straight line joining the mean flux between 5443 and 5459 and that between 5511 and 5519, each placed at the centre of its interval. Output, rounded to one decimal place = -0.1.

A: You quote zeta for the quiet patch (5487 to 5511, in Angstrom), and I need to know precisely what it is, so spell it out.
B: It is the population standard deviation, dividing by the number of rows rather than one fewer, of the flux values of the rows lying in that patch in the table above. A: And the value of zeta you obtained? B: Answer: 1.20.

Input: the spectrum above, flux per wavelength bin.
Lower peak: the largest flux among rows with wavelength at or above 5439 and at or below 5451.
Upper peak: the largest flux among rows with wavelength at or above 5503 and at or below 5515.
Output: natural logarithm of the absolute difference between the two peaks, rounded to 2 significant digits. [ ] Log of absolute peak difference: 1.3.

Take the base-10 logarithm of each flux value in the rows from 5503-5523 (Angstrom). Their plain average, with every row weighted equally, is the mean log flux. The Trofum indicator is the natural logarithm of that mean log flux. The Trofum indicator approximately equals 0.5994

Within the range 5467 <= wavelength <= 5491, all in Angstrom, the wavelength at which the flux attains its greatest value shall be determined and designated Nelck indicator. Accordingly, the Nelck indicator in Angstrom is 5473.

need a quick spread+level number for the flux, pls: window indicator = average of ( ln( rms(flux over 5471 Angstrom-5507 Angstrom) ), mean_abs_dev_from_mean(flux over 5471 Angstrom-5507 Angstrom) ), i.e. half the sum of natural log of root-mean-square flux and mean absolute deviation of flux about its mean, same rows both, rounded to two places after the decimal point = 2.71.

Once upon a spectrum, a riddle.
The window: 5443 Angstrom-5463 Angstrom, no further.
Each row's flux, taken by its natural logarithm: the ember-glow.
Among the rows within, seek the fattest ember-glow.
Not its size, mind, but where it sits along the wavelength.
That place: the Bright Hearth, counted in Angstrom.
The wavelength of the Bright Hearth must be 5461 Angstrom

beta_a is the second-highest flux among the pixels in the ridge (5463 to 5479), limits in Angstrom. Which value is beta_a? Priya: 67.21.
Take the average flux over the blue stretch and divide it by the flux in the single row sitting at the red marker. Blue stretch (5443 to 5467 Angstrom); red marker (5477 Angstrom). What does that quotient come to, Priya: 1.05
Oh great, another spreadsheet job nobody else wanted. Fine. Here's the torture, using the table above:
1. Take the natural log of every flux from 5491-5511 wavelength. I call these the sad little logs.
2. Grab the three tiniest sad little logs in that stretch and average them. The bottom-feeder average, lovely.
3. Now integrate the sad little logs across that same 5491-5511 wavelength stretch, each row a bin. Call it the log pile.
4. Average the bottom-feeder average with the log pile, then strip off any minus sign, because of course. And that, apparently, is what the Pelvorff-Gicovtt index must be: 44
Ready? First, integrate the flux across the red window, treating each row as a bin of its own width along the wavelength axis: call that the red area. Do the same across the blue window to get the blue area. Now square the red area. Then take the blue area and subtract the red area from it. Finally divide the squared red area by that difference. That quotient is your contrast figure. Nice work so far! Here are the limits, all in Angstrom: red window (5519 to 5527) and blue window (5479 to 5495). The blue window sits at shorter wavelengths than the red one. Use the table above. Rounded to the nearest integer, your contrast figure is 551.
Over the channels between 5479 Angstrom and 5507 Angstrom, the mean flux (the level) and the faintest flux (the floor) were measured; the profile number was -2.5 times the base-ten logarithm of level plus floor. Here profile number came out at -5.29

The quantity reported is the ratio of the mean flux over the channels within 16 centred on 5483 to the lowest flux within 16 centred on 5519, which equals 1.00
